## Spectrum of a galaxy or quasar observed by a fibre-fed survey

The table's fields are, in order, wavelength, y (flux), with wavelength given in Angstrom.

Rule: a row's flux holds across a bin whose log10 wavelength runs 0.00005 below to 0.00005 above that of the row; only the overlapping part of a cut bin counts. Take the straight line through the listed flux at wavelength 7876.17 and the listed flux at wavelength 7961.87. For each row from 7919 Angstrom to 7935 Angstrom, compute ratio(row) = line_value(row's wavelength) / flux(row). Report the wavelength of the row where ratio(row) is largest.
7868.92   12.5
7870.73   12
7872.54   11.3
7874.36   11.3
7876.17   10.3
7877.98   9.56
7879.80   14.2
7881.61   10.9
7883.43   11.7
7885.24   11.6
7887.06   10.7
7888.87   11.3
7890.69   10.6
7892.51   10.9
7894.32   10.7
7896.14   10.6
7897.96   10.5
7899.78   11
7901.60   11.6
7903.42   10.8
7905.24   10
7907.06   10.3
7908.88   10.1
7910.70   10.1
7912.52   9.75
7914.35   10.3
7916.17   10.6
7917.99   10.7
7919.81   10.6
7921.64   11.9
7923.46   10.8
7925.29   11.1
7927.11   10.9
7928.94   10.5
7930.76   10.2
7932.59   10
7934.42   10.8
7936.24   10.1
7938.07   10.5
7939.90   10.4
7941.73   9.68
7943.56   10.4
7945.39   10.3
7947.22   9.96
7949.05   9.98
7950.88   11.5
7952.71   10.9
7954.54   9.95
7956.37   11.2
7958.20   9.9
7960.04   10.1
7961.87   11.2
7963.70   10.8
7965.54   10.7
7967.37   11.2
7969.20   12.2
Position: 7932.59 Angstrom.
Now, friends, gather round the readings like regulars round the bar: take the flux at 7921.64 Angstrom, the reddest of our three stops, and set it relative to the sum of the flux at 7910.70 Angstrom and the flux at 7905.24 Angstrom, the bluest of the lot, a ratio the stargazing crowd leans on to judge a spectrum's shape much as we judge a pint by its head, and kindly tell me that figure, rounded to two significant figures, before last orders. 0.59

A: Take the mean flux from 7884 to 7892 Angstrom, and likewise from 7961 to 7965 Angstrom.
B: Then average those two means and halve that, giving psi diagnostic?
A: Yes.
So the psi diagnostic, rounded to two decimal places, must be 5.51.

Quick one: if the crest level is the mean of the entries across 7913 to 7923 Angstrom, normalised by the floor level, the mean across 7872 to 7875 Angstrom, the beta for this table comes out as 0.96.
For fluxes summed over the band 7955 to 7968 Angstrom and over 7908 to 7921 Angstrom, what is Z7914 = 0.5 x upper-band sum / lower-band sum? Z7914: 0.52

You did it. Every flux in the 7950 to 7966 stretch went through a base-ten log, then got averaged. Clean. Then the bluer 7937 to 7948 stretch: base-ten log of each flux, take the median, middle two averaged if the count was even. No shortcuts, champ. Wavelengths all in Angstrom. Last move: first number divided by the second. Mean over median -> 1.013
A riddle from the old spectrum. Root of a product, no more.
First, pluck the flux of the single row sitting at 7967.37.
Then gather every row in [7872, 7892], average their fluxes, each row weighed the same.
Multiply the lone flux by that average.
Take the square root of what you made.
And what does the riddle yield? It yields 11.2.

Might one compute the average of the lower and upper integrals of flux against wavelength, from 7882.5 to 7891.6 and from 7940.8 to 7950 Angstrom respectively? 97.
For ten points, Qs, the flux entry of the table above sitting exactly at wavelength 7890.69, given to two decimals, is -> 10.60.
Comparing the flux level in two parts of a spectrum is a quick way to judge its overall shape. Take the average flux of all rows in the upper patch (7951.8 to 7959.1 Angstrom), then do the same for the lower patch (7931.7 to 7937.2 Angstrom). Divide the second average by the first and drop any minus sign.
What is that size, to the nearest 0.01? 0.98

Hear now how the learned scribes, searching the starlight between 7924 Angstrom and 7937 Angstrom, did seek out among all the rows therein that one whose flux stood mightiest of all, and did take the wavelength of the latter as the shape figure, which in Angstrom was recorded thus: 7925.29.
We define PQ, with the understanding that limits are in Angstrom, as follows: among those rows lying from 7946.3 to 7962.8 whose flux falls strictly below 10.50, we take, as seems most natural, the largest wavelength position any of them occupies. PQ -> 7960.04 Angstrom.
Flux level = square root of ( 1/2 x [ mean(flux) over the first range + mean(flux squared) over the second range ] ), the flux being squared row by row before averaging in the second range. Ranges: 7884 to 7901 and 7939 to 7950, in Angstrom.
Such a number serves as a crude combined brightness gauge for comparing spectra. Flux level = 7.53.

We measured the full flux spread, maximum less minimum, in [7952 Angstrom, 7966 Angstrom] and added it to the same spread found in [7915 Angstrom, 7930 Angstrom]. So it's 2.70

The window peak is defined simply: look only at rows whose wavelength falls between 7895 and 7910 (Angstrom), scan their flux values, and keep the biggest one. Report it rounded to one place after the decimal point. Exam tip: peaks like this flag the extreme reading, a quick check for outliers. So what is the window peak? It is 11.6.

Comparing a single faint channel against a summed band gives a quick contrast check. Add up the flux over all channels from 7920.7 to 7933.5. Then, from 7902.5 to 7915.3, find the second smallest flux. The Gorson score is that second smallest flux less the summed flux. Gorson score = -65.4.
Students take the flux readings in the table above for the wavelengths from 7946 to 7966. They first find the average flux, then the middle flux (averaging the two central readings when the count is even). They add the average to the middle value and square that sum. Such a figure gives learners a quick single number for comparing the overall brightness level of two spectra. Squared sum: 452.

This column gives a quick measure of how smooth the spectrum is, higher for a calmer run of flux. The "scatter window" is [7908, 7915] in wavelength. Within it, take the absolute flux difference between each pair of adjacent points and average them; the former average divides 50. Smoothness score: 167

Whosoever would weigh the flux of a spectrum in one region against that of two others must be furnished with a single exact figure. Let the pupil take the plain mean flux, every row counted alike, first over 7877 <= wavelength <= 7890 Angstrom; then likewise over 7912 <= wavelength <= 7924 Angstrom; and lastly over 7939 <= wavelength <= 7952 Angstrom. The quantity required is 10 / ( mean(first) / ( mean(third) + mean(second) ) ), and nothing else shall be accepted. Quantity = 18.4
